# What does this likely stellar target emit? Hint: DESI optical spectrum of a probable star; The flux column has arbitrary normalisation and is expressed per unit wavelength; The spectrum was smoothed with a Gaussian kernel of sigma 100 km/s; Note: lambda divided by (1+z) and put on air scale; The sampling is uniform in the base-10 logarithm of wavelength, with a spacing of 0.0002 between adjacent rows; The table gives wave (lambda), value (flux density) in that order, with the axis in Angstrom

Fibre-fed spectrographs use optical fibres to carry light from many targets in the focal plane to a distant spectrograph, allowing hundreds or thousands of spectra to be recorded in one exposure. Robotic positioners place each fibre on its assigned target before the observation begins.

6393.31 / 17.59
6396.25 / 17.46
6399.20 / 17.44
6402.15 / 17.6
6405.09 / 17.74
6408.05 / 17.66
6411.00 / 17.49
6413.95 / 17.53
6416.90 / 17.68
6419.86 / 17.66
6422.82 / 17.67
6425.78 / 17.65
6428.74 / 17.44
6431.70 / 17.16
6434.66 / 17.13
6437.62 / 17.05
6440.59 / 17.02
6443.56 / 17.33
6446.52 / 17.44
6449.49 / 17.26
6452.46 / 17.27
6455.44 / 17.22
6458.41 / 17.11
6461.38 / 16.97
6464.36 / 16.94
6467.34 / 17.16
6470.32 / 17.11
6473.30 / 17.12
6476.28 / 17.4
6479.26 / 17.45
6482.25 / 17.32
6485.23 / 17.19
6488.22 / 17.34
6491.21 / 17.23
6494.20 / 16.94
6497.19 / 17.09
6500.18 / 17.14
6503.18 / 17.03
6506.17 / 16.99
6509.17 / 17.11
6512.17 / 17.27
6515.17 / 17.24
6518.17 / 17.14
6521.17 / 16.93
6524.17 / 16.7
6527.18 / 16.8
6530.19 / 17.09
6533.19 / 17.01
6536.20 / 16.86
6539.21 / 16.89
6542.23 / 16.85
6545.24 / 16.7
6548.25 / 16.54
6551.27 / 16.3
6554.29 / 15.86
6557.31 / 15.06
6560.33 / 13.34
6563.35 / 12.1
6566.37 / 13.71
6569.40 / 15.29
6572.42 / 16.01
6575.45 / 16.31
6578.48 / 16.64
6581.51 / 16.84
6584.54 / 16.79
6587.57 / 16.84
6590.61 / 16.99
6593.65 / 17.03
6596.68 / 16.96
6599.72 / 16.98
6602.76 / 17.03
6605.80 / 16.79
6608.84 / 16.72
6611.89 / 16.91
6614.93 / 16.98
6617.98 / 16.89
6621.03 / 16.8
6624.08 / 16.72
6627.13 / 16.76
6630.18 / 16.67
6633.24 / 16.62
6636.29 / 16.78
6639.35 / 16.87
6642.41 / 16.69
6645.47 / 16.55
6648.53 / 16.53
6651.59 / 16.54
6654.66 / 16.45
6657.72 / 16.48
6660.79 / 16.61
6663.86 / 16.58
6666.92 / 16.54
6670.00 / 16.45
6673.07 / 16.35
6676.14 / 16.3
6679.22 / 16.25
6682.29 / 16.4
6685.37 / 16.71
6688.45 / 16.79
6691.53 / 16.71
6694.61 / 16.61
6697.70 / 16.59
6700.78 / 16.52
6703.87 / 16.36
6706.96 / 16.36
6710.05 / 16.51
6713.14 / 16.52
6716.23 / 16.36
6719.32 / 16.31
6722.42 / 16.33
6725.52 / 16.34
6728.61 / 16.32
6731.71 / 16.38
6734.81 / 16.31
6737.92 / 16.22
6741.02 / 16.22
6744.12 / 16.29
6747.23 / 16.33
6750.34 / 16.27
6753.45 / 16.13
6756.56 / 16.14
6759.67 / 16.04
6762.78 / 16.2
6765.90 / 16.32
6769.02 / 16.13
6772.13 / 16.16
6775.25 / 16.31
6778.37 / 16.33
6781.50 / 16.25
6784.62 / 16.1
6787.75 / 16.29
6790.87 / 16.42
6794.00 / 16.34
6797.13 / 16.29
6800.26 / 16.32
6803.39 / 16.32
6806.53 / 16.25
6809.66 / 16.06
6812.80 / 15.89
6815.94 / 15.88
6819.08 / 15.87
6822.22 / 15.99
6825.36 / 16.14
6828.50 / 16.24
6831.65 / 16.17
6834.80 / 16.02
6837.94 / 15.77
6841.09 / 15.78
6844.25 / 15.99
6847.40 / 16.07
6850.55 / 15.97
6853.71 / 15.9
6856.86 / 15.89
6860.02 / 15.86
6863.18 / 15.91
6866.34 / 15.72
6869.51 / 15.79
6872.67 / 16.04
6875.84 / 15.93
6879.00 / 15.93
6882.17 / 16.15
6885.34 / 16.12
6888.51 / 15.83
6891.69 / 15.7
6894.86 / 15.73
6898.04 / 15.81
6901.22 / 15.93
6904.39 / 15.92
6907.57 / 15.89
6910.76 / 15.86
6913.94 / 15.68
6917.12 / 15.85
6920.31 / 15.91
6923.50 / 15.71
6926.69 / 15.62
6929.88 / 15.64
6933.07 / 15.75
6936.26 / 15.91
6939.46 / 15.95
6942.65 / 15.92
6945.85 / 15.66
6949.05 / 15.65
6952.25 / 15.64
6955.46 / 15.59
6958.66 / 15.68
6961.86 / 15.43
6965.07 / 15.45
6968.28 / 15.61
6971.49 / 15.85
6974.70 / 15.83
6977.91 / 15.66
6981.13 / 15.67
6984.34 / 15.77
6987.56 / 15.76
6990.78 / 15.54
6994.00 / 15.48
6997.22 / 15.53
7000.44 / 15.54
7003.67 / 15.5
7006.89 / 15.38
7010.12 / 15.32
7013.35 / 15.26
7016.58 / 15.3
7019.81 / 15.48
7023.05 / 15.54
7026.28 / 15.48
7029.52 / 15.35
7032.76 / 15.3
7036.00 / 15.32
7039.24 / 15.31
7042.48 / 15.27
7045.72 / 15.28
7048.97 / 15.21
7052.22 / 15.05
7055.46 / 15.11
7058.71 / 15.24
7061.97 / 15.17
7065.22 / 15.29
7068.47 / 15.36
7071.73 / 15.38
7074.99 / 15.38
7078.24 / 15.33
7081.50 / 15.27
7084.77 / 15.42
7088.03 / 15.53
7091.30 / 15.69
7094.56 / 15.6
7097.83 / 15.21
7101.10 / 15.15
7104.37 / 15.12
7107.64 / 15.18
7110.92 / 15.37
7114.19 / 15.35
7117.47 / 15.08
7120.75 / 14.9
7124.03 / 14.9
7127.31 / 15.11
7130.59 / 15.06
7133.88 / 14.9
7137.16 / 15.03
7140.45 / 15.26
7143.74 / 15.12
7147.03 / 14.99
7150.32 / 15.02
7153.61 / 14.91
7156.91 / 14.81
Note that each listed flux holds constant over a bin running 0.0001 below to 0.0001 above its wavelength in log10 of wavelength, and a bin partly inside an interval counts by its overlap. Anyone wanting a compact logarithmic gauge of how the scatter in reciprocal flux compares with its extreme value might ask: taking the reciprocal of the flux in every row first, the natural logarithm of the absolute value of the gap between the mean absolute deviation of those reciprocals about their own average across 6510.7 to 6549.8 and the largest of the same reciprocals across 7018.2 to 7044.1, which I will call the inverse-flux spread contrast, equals -2.74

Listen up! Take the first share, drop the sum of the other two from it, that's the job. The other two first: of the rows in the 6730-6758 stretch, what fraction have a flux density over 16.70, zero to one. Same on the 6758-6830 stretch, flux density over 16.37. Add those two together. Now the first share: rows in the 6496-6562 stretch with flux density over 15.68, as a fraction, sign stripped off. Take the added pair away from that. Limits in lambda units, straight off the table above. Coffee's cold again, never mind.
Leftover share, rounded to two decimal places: 0.87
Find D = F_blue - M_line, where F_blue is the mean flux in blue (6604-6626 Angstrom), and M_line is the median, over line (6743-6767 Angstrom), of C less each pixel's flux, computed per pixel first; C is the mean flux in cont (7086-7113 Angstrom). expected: 17.7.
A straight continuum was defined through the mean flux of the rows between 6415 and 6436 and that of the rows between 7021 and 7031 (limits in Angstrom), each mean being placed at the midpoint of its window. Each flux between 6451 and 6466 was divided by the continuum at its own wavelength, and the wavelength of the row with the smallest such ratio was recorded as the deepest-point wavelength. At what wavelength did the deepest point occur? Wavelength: 6464.36 Angstrom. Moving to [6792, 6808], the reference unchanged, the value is 6806.53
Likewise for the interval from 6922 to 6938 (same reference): 6926.69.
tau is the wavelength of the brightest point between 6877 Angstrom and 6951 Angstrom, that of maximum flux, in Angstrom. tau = 6882.17 Angstrom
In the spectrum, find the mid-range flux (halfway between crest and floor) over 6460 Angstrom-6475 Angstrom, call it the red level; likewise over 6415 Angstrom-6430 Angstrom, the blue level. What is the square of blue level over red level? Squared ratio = 1.06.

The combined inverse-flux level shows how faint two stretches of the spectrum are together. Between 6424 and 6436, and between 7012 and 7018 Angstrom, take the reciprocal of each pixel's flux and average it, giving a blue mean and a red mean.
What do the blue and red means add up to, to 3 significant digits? 0.123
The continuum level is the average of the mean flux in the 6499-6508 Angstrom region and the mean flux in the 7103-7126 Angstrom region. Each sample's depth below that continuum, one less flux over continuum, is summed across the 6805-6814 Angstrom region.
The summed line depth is 0.00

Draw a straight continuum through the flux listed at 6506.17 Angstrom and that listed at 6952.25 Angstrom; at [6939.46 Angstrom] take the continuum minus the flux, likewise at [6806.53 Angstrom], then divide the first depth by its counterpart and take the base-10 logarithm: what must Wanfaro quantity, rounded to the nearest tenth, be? 0.2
